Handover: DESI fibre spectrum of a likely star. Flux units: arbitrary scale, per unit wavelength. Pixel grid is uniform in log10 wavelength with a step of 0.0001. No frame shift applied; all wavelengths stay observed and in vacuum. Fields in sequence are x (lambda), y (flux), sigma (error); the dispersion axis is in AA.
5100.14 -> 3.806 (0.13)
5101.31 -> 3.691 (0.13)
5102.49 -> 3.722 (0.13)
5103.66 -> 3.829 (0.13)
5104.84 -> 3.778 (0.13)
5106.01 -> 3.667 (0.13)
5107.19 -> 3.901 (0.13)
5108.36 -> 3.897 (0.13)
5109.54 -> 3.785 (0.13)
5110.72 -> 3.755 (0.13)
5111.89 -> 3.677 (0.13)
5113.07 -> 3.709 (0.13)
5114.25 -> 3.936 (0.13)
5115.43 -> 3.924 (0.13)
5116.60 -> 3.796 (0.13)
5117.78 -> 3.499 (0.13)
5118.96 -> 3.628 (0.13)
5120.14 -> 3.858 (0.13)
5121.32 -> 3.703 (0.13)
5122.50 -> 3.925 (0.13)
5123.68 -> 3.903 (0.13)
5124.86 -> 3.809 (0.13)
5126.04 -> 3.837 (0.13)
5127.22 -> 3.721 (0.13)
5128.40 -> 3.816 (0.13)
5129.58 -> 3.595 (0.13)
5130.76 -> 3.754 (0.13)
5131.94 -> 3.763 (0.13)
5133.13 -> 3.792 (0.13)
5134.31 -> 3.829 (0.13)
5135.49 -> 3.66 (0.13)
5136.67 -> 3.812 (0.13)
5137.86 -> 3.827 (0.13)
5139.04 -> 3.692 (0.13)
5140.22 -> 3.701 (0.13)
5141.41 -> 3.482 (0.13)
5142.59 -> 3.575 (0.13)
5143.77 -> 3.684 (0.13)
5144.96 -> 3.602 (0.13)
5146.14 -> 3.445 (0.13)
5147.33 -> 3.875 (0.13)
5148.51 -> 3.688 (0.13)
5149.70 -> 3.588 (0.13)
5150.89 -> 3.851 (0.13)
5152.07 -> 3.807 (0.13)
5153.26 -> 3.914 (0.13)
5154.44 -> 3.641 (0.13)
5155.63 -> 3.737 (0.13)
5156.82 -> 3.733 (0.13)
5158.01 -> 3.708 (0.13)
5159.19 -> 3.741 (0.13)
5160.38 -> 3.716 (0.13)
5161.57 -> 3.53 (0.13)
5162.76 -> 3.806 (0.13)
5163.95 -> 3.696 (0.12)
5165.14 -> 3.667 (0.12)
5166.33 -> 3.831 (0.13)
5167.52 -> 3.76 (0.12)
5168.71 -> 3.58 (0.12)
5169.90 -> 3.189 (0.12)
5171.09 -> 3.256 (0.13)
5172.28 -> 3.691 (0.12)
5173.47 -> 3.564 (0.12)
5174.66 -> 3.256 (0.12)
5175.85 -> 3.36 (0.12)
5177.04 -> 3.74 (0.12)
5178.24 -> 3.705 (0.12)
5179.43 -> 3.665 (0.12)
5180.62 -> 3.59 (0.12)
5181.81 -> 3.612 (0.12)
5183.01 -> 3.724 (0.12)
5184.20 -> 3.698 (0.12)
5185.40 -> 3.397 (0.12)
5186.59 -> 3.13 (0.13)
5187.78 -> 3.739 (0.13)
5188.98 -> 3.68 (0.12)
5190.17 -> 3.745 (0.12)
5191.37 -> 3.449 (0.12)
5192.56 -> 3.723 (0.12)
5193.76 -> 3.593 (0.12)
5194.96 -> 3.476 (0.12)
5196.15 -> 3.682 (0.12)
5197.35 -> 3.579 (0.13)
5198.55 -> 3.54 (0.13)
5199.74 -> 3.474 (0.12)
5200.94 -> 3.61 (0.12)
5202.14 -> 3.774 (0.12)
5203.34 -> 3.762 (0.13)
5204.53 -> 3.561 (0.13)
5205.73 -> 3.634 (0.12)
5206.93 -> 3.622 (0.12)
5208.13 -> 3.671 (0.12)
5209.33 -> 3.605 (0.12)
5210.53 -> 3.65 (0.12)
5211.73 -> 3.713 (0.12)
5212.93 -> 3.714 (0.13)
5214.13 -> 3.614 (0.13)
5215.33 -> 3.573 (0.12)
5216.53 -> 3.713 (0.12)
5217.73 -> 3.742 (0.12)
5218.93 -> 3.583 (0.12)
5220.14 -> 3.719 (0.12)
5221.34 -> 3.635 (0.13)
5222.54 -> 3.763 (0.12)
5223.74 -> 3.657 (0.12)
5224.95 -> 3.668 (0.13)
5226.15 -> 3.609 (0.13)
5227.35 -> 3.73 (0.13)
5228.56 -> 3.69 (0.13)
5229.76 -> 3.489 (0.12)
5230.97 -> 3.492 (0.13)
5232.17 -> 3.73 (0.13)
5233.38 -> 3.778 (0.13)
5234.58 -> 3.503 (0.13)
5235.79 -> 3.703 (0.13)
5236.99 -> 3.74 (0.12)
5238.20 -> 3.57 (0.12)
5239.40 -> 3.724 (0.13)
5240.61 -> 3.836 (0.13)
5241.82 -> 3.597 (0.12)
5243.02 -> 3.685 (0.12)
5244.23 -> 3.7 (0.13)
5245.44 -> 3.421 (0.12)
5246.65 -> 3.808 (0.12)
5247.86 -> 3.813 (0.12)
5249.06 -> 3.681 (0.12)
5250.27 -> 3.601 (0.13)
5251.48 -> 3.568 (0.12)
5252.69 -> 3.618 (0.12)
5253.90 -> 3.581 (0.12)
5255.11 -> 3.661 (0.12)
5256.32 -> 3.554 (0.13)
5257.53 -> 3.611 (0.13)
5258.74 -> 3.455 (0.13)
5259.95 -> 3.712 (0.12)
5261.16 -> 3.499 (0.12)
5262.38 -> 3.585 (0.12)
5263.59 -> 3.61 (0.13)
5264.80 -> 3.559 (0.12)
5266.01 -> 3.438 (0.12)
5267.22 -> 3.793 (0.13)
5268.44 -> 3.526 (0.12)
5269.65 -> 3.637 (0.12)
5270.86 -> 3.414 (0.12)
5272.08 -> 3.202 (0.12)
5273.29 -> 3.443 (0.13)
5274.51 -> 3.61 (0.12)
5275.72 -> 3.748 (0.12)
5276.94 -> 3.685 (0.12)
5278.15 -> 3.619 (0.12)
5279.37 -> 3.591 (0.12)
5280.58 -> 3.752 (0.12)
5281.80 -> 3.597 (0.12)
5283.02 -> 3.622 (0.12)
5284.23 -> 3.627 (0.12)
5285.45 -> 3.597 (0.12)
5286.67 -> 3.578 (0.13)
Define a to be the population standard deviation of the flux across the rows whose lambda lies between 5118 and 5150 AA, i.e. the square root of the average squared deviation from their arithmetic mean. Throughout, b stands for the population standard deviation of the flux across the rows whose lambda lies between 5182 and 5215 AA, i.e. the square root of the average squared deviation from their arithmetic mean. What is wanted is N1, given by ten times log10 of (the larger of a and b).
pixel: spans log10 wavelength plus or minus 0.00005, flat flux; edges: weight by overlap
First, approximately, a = 0.122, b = 0.136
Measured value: -8.7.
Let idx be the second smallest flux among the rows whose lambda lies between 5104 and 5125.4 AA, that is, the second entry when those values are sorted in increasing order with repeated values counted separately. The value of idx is 3.628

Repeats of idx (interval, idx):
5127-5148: 3.482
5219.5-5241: 3.492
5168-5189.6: 3.189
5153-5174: 3.256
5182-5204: 3.397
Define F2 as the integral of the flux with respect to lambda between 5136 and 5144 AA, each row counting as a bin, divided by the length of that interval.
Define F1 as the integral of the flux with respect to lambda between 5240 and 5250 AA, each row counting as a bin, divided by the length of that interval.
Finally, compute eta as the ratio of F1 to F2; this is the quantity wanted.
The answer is 1.00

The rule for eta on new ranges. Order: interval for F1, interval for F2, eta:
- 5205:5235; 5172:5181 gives 1.02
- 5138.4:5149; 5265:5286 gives 1.02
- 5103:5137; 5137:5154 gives 1.02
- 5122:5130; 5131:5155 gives 1.02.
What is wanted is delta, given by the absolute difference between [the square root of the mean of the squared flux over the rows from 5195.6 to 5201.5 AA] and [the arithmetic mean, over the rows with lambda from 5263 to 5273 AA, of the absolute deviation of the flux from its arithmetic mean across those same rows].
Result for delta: 3.45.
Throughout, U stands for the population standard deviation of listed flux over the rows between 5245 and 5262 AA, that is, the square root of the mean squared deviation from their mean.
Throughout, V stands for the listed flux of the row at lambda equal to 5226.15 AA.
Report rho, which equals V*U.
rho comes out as 0.40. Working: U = 0.11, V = 3.609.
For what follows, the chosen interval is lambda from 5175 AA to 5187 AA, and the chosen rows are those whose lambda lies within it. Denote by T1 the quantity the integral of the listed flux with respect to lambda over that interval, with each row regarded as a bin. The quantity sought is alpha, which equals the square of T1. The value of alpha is 1827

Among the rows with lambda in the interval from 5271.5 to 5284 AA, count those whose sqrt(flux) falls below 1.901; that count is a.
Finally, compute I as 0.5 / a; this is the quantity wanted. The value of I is 0.100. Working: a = 5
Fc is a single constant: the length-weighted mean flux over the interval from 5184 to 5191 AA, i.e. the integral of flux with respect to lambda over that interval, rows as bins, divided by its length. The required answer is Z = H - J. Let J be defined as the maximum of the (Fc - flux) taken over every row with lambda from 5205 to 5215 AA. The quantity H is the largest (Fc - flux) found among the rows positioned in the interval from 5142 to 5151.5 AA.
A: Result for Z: 0.16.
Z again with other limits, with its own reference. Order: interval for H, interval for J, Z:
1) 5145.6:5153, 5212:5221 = 0.13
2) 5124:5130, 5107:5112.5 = 0.08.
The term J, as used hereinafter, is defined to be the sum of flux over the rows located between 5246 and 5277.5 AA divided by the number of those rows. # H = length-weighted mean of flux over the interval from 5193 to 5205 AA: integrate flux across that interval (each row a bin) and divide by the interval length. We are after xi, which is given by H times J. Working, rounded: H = 3.61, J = 3.59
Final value 13.0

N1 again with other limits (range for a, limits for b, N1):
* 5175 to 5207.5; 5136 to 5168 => -8.4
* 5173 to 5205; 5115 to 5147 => -8.0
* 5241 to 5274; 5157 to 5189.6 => -7.1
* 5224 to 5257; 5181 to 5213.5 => -8.7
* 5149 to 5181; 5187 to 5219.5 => -7.4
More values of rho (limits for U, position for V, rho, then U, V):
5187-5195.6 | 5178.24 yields 0.43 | 0.12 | 3.705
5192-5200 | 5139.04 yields 0.33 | 0.09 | 3.692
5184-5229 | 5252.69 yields 0.44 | 0.12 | 3.618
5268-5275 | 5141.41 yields 0.51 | 0.15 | 3.482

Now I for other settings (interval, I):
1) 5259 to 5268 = 0.100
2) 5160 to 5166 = 0.500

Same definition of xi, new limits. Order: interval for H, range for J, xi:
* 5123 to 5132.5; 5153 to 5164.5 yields 14.1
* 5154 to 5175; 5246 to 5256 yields 13.3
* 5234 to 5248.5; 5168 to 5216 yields 13.2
